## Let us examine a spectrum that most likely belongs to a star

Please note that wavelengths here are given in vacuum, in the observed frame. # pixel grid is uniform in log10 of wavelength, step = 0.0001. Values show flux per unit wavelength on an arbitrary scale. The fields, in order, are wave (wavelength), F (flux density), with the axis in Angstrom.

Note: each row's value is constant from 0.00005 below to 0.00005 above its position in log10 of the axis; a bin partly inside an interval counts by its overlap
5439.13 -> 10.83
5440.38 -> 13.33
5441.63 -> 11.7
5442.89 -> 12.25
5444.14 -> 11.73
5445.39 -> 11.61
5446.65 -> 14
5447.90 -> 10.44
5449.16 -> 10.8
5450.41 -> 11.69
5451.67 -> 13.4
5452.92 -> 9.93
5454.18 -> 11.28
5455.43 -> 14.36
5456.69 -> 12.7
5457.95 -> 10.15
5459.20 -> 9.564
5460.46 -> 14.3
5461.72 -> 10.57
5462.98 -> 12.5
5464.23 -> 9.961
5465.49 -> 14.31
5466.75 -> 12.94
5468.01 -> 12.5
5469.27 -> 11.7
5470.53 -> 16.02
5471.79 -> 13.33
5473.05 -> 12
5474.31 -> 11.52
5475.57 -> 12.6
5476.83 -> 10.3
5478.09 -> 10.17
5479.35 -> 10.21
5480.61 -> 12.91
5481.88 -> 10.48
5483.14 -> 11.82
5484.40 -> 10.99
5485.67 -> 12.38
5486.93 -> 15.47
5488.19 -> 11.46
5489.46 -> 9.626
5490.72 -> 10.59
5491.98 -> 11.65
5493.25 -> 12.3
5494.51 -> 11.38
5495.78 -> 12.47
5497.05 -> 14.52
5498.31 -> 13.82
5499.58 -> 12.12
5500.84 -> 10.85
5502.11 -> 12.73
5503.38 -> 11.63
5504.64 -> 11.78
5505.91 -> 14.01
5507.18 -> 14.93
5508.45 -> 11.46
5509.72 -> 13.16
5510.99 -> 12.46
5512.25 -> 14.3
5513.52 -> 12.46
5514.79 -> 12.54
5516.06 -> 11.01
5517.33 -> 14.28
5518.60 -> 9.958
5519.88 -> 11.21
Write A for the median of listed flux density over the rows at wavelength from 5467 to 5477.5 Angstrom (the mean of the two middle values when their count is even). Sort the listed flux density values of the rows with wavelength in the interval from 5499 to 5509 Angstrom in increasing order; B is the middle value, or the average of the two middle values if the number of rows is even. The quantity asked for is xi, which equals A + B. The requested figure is 24.2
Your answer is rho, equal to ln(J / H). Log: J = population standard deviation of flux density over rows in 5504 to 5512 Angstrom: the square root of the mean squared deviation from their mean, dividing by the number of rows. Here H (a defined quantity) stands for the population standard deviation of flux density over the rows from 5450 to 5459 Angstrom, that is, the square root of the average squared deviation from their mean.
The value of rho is -0.22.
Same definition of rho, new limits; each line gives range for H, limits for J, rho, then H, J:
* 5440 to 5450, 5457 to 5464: 0.44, 1.12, 1.7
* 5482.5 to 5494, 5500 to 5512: -0.21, 1.53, 1.2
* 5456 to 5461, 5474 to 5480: -0.69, 1.92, 1.0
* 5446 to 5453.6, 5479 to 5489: 0.04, 1.51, 1.6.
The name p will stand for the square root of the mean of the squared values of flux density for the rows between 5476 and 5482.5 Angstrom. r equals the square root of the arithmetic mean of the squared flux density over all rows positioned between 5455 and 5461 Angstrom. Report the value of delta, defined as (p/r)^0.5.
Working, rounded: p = 10.9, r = 12.4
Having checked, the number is 0.94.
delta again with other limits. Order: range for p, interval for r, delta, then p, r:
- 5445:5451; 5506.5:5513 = 0.94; 11.8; 13.3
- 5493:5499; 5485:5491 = 1.04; 12.9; 12.1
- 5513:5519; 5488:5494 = 1.04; 12.1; 11.2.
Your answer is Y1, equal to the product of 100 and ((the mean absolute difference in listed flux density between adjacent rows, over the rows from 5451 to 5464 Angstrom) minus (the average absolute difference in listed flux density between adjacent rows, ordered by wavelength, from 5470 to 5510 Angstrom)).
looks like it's 103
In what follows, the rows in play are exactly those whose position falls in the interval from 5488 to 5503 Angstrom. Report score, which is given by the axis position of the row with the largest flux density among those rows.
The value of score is 5497.05 Angstrom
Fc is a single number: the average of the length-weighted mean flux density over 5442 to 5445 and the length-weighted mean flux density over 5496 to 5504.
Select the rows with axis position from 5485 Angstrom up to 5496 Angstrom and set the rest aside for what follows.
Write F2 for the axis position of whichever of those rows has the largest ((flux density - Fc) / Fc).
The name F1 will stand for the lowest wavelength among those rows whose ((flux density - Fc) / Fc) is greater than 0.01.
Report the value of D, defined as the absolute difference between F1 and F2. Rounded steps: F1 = 5486.93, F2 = 5486.93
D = 0.0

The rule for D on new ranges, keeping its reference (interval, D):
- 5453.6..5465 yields 0.0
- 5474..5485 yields 5.0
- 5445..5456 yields 8.8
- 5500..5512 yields 5.1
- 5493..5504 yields 1.3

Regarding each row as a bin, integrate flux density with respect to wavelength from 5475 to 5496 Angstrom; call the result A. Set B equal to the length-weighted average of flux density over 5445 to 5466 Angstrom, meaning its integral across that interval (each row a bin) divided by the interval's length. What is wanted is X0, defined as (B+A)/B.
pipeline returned 21.5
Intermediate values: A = 243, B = 11.8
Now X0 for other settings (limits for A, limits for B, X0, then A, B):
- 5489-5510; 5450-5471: 22.2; 258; 12.2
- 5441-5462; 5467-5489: 21.5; 248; 12.1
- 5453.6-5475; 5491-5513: 21.9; 264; 12.6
